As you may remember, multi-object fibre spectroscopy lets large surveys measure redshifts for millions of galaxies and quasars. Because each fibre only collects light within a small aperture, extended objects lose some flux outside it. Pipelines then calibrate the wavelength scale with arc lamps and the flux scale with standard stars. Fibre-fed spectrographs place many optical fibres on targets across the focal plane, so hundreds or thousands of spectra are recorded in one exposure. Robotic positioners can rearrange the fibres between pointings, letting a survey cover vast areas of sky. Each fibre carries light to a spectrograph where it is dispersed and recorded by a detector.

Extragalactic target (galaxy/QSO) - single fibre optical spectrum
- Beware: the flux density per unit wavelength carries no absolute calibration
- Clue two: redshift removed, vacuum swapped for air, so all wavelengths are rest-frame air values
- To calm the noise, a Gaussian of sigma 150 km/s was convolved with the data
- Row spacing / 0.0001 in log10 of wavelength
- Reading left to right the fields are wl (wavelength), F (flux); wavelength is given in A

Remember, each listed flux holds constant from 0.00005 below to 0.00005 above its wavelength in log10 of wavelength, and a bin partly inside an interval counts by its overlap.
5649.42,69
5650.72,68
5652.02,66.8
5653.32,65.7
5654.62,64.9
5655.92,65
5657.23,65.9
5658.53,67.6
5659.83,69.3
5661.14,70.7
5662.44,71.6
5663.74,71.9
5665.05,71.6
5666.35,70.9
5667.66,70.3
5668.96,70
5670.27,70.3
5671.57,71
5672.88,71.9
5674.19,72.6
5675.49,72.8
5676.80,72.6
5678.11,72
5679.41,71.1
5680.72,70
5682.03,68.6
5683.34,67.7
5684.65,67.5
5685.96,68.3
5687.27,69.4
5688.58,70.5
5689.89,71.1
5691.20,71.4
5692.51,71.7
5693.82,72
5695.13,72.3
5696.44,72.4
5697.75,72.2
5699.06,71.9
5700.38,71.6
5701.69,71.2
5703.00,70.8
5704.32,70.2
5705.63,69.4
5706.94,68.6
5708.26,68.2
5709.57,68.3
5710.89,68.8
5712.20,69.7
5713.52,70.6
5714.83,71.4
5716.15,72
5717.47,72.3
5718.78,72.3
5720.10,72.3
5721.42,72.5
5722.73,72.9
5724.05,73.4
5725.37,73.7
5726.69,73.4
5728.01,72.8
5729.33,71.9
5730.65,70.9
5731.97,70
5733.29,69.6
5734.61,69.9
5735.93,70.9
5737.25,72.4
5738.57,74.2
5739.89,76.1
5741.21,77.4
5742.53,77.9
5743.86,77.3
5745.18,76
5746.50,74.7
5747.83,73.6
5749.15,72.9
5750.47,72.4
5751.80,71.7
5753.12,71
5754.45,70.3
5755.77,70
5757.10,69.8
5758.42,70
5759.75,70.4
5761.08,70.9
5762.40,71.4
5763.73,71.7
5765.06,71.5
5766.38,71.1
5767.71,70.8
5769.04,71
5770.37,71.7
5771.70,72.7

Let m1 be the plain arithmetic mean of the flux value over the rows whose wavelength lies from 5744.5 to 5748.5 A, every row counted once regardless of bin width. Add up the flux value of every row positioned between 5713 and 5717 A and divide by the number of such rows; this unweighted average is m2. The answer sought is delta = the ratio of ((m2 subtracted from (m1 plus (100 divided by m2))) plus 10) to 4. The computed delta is 3.71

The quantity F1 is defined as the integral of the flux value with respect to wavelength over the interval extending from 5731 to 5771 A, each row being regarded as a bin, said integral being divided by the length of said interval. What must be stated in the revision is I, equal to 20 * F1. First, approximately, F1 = 72.3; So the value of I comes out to 1446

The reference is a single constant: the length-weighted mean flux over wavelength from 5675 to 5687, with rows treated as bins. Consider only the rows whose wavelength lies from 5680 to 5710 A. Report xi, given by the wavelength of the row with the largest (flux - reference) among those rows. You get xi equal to 5696.44 A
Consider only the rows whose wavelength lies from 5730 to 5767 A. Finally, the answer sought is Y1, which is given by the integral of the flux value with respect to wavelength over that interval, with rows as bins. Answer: 2678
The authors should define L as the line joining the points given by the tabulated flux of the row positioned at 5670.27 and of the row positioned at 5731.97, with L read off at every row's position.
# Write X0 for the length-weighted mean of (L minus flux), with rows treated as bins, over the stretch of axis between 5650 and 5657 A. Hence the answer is 4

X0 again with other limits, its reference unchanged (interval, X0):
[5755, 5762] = 0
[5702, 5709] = 1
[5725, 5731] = -3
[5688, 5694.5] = -1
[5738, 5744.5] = -7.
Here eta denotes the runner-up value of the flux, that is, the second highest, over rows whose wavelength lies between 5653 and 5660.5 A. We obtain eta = 67.6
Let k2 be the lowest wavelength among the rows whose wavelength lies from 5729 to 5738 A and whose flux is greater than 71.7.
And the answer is 5729.33 A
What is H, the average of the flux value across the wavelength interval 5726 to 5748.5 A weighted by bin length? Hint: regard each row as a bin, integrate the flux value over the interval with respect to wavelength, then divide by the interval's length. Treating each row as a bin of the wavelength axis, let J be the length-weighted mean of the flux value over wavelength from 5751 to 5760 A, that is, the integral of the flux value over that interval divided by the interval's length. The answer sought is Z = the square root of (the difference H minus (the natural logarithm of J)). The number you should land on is 8.32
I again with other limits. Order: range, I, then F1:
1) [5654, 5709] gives 1405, 70.3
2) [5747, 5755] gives 1440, 72.0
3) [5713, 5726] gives 1447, 72.4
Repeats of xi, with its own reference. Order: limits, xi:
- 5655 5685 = 5675.49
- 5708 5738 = 5725.37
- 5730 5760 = 5742.53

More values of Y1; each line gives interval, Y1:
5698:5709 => 773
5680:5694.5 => 1012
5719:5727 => 584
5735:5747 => 902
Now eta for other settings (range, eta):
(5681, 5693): 71.4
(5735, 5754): 77.4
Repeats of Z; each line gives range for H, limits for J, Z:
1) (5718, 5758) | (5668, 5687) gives 8.28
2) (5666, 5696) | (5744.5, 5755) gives 8.15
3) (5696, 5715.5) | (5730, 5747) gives 8.13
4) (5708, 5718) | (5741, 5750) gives 8.12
